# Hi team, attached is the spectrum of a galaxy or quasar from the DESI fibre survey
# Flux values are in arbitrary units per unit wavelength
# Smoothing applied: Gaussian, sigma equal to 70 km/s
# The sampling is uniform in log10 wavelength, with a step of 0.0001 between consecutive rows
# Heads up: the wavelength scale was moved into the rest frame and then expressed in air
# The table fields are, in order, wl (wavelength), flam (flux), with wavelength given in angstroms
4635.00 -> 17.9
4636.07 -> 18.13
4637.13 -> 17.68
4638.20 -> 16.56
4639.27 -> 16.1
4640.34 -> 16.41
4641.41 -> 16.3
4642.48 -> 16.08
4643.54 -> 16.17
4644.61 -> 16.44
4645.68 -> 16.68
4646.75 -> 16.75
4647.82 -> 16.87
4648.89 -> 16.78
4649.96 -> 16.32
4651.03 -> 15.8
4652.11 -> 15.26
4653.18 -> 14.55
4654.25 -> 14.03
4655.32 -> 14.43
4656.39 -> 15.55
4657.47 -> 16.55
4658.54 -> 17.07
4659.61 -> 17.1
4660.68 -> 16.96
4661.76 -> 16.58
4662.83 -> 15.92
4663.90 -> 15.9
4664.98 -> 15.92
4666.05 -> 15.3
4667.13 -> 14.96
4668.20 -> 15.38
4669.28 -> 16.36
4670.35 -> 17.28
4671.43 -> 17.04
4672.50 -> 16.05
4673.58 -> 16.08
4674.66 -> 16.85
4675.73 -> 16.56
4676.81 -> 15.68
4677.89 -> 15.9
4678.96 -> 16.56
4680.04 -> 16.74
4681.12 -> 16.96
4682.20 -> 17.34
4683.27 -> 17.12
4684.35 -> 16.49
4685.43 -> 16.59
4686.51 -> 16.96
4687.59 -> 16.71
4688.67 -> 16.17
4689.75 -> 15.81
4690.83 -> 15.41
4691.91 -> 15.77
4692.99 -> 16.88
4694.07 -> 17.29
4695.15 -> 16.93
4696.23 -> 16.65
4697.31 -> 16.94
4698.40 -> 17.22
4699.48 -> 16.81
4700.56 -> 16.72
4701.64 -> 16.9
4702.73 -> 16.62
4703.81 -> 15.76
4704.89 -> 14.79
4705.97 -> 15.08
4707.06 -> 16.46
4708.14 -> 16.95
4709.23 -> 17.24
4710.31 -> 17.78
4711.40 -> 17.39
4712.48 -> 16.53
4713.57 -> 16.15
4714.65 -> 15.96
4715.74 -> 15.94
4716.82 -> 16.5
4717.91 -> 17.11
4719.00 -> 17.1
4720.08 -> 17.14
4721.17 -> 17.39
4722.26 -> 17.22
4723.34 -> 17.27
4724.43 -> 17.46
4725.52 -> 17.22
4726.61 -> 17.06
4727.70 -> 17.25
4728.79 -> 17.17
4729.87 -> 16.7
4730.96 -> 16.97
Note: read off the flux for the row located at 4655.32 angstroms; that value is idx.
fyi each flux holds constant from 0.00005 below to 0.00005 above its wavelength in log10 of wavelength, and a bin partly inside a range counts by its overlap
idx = 14.43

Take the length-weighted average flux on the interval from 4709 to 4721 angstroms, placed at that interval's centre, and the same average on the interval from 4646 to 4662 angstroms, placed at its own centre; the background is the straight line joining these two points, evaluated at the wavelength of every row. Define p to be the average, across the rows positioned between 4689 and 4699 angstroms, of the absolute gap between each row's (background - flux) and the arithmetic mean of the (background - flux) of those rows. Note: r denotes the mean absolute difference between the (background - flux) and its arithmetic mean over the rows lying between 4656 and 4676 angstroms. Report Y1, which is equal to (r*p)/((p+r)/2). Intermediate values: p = 0.56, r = 0.6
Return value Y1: 0.57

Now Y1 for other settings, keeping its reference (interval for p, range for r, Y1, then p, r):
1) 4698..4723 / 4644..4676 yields 0.64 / 0.58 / 0.7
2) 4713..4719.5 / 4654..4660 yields 0.61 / 0.42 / 1.1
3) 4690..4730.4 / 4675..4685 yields 0.44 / 0.51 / 0.4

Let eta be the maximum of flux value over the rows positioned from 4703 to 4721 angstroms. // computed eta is 17.78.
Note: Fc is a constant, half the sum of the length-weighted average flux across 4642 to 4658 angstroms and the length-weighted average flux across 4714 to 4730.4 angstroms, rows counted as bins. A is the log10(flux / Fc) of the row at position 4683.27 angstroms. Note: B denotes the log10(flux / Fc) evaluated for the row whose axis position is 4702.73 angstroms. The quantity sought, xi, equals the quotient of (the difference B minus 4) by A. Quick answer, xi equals -222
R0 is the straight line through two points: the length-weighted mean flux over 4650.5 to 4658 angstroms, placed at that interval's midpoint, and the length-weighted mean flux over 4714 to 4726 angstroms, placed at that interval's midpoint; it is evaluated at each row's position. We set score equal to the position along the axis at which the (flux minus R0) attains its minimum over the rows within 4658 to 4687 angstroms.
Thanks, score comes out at 4667.13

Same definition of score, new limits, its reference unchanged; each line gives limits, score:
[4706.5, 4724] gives 4715.74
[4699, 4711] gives 4704.89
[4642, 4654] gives 4653.18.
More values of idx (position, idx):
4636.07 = 18.13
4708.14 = 16.95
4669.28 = 16.36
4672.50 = 16.05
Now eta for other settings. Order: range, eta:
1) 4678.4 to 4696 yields 17.34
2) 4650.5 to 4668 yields 17.1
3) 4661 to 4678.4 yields 17.28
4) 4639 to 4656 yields 16.87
